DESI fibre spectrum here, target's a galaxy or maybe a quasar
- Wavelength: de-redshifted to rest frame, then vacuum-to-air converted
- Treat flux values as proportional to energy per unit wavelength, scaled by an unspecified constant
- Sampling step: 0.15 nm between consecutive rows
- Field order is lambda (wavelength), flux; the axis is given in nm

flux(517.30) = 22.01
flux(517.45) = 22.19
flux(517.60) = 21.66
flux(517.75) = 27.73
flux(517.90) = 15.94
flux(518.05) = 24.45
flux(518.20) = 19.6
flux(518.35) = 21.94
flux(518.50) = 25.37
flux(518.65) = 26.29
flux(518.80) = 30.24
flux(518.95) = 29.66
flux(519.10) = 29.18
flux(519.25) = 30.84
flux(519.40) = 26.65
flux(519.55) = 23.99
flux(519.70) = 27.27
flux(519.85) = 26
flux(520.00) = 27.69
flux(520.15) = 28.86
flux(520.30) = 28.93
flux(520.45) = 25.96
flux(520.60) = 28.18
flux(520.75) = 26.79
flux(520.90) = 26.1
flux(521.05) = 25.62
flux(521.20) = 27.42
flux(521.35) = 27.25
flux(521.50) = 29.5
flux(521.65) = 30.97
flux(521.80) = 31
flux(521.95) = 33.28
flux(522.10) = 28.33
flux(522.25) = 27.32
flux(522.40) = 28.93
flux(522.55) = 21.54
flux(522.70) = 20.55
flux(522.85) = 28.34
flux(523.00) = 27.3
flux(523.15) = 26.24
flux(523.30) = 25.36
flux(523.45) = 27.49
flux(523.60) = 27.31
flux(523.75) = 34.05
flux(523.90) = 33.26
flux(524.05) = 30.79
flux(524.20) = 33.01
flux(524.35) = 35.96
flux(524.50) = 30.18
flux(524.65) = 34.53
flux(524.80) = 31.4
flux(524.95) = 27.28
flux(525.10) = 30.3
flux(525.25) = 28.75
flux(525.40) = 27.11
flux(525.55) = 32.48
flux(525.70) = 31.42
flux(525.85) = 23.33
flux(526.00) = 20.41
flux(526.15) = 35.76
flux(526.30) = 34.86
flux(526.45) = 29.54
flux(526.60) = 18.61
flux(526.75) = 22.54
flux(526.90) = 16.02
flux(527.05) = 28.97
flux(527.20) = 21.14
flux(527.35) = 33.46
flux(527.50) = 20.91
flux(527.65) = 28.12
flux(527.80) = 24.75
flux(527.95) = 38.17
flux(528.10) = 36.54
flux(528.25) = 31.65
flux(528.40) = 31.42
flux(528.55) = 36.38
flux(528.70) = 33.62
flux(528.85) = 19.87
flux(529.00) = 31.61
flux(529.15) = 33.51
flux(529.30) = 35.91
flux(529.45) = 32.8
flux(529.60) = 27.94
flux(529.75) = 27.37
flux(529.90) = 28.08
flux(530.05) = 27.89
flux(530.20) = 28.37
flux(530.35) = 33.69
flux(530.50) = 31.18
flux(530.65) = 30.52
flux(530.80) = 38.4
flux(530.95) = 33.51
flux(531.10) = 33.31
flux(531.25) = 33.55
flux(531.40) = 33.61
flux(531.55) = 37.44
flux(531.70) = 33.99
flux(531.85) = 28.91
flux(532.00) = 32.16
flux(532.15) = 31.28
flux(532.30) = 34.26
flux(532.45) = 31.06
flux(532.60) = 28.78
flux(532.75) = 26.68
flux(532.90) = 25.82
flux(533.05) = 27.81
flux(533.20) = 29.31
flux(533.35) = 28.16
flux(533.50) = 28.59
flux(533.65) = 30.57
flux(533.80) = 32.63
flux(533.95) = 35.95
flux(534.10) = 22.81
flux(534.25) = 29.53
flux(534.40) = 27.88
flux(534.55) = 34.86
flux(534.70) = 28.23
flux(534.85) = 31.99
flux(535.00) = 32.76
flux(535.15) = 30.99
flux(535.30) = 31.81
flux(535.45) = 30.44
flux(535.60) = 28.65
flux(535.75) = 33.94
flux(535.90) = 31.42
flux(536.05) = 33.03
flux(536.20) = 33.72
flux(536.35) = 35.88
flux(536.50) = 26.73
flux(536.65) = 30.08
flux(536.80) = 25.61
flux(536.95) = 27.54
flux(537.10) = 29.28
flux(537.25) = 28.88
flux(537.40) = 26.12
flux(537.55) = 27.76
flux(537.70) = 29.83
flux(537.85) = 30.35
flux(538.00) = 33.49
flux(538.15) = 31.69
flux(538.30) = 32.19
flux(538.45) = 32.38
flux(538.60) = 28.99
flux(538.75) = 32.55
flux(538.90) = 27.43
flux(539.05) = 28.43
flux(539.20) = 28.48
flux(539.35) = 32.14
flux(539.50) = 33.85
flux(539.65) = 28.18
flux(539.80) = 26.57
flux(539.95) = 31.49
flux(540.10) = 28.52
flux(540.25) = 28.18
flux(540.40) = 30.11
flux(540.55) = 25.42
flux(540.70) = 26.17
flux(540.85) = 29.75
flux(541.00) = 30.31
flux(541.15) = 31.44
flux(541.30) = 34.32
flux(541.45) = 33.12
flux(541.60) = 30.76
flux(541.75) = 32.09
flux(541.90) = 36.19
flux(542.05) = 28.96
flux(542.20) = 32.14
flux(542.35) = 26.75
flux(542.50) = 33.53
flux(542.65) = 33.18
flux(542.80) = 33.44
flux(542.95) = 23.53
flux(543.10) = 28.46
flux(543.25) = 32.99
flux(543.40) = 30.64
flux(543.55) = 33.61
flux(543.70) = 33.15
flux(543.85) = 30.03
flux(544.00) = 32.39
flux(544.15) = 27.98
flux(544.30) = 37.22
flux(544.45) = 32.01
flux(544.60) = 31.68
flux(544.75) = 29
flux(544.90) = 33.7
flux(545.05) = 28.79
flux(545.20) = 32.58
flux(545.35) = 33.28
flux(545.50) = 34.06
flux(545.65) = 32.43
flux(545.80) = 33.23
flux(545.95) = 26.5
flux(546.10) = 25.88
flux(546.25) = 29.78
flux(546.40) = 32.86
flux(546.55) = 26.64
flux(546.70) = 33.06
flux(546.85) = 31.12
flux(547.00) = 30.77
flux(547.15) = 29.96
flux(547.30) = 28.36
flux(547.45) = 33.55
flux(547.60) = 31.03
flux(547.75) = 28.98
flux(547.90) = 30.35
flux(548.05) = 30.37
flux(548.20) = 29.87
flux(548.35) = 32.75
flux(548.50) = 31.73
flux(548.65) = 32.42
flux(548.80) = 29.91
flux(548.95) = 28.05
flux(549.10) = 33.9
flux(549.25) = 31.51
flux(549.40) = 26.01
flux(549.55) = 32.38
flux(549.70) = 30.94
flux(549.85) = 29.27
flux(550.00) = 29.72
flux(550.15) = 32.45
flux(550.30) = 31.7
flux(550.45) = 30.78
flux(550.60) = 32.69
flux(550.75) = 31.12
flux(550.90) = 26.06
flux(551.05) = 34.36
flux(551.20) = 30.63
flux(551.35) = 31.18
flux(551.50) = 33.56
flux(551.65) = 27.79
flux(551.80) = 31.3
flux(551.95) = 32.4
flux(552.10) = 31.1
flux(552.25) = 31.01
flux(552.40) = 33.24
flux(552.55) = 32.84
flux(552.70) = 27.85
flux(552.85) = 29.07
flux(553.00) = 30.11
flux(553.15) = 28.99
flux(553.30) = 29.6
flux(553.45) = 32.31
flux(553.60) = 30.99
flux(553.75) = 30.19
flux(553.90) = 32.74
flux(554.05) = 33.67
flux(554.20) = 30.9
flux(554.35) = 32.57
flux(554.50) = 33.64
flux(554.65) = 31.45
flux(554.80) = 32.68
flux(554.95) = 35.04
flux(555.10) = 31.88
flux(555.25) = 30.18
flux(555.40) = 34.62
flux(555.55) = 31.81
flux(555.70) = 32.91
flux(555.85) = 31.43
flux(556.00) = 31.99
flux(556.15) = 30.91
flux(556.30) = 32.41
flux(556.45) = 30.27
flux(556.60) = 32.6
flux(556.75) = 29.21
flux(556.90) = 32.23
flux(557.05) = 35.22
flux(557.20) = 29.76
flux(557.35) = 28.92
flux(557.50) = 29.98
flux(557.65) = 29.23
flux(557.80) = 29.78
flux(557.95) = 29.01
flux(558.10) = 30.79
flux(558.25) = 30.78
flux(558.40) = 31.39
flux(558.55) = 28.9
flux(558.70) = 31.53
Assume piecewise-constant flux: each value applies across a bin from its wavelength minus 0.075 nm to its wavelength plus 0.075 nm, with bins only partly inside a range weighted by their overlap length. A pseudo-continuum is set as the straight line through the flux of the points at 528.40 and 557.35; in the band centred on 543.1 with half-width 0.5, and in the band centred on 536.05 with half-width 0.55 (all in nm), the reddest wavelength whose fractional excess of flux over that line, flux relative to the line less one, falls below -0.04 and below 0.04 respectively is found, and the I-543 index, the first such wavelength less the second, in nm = 6.60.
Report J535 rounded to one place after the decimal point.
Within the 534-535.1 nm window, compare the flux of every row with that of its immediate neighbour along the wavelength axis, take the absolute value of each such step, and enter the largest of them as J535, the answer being 7.0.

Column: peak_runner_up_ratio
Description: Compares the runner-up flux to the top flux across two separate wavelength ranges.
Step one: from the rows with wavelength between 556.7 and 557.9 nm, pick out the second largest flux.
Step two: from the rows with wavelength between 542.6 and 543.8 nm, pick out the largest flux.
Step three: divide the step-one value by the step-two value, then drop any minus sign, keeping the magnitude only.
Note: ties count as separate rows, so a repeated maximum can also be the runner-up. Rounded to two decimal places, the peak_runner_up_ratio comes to 0.96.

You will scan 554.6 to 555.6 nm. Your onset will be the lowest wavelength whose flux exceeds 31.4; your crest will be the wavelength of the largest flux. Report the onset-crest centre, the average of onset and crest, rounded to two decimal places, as 554.80 nm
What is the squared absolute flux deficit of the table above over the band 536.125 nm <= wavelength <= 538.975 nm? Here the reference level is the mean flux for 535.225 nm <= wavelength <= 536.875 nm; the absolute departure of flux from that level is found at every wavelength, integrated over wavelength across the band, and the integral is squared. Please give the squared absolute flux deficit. 53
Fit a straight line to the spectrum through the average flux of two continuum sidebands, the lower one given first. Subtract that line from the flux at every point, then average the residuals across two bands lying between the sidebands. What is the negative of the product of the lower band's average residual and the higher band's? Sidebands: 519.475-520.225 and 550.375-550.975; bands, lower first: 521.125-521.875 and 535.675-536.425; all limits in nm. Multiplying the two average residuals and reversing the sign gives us -12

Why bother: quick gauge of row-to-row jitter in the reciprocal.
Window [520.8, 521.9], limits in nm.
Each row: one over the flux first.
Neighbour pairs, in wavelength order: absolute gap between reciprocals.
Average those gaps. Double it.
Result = 0.0026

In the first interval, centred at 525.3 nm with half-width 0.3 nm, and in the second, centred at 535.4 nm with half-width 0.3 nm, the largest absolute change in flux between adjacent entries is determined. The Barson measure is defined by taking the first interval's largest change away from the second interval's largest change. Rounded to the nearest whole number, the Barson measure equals -4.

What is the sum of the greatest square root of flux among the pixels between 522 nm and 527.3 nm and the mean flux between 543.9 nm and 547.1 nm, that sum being 37.2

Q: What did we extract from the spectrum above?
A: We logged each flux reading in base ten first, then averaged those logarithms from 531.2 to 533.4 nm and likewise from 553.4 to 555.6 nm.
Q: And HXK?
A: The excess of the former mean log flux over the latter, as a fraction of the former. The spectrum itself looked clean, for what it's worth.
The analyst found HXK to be -0.015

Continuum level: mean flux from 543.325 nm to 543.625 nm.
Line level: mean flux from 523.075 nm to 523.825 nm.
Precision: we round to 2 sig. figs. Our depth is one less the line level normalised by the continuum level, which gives 0.13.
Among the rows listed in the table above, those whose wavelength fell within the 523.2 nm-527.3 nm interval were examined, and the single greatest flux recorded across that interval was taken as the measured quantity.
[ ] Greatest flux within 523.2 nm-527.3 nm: 35.96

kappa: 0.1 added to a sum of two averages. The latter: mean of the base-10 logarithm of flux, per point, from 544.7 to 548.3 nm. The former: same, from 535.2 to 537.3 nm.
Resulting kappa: 3.07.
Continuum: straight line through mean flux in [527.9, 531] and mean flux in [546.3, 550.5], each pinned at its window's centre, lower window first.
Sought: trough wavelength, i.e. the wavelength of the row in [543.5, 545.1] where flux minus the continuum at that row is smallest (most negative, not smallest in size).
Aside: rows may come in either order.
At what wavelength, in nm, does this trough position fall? 544.15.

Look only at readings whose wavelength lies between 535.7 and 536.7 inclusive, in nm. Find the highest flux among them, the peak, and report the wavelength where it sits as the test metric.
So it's 536.35 nm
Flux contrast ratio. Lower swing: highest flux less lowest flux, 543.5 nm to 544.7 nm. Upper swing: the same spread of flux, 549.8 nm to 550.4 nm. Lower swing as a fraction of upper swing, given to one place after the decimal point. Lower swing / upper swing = 2.9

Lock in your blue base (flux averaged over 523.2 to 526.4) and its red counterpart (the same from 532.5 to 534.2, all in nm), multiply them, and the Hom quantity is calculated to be 872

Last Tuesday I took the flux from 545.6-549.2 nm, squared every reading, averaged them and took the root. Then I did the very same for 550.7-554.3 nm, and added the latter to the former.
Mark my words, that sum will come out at 61.7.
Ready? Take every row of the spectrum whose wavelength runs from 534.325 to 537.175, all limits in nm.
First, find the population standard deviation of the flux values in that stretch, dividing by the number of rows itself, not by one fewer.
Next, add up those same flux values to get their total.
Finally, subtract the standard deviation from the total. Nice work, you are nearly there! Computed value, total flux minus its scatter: 582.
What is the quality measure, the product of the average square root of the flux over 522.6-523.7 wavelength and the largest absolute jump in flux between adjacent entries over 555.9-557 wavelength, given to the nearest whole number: 17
